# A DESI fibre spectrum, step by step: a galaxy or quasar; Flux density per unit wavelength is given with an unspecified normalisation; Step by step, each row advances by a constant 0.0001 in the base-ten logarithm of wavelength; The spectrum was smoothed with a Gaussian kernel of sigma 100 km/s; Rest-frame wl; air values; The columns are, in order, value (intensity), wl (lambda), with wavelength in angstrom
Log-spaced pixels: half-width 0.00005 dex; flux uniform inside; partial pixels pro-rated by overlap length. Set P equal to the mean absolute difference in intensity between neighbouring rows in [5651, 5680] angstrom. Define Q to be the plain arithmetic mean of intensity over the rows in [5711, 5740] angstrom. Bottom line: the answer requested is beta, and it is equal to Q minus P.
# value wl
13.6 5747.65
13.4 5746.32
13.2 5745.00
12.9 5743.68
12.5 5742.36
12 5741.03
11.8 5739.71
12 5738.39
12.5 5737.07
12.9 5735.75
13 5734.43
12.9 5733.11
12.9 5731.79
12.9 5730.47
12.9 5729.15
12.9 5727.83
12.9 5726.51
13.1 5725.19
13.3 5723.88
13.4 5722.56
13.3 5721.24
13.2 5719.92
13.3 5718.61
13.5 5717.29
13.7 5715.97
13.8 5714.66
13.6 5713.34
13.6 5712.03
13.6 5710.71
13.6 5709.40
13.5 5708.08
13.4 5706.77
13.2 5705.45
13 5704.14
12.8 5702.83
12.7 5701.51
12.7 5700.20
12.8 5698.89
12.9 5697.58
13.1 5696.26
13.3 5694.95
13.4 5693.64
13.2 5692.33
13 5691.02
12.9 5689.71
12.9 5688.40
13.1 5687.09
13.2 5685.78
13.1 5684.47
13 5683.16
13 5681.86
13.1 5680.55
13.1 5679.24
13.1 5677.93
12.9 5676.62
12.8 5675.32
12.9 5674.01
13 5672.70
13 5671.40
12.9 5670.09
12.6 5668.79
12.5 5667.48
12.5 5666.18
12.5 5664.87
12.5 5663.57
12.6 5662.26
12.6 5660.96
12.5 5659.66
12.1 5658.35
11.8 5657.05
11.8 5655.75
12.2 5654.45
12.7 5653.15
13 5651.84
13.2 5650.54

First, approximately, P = 0.148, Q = 13.1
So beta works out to 12.9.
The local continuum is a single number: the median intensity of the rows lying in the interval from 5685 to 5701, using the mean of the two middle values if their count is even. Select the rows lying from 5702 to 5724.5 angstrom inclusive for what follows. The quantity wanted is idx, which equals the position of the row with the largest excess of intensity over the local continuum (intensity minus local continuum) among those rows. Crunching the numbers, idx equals 5714.66 angstrom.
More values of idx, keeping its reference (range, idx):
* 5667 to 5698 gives 5693.64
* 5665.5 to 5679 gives 5677.93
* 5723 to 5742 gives 5723.88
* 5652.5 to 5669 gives 5653.15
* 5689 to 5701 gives 5693.64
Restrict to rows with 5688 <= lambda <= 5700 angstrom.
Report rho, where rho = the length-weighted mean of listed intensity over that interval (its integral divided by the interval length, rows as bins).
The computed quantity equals 13.0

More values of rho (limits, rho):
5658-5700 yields 12.9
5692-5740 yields 13.1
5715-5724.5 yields 13.4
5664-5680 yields 12.8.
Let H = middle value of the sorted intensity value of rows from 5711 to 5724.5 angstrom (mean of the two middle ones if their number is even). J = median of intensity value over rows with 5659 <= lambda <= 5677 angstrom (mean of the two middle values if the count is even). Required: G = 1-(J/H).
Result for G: 0.063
